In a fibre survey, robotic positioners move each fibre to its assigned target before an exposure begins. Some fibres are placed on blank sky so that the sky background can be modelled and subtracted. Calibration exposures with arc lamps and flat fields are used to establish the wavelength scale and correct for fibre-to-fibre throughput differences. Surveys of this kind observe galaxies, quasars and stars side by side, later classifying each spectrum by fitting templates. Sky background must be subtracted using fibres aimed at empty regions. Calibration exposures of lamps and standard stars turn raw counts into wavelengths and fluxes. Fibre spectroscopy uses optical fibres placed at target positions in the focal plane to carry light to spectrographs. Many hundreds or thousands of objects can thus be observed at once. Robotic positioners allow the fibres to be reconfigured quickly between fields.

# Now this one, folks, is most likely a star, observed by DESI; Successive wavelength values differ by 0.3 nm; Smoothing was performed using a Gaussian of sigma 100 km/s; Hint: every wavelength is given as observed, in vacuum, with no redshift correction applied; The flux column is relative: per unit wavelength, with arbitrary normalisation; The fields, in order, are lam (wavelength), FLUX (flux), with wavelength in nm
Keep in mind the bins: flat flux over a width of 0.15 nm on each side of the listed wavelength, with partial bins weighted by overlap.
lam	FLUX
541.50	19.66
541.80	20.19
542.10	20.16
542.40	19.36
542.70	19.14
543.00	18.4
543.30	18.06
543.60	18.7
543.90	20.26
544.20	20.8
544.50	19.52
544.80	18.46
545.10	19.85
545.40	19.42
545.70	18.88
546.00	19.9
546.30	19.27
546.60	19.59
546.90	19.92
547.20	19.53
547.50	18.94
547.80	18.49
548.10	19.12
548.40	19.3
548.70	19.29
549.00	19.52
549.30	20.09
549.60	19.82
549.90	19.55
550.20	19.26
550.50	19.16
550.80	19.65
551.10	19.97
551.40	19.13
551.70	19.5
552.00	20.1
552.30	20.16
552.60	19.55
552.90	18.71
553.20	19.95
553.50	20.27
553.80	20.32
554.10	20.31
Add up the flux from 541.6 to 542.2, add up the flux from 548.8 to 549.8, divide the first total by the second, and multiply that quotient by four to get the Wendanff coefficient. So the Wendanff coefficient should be 2.7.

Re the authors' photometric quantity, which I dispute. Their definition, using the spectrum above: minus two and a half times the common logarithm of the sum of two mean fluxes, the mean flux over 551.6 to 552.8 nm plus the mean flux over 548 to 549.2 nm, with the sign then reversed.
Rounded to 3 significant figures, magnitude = 3.98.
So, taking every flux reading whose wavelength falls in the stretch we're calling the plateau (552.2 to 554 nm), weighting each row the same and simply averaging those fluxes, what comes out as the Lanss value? 19.8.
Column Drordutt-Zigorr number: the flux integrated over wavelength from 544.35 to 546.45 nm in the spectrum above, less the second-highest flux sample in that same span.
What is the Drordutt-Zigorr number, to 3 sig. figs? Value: 20.7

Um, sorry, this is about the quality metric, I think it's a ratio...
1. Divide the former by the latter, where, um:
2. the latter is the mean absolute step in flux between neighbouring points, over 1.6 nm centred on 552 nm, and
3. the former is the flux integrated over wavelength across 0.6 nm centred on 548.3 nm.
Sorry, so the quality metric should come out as 28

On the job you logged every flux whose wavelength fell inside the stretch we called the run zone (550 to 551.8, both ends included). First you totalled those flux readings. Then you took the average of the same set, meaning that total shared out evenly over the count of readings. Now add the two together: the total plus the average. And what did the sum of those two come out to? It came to 136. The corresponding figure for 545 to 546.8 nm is 136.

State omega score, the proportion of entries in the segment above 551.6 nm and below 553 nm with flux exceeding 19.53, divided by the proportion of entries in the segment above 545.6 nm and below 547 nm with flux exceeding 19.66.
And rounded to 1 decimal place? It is 1.5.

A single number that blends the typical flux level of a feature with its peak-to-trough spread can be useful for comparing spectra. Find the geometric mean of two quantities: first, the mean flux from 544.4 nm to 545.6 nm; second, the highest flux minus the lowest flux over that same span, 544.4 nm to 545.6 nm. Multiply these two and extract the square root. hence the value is 5.2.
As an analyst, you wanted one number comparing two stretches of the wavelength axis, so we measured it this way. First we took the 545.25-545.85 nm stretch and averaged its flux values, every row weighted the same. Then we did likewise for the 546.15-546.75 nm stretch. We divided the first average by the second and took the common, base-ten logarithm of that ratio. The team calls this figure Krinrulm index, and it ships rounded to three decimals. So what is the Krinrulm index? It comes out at -0.006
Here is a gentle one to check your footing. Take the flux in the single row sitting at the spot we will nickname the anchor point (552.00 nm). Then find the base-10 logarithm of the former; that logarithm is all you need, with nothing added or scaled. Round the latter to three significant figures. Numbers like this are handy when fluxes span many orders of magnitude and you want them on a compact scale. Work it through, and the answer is 1.30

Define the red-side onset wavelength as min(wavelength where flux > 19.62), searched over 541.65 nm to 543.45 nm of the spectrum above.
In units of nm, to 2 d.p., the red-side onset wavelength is 541.80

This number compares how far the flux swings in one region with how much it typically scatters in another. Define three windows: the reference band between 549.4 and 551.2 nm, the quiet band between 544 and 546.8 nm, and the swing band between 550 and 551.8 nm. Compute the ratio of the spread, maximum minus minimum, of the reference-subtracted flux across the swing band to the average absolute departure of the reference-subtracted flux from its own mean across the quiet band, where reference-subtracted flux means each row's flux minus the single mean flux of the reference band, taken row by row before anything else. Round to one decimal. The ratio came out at 1.8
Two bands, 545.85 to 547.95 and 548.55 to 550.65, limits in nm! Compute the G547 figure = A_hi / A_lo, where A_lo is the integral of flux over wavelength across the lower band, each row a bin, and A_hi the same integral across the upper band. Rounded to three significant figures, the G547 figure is 1.01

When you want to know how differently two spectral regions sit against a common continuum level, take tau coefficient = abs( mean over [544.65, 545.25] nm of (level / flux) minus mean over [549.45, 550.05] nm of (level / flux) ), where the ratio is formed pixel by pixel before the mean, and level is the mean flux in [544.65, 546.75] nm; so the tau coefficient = 0.028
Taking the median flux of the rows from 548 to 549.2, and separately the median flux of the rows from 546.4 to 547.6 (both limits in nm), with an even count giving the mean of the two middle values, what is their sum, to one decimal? 38.9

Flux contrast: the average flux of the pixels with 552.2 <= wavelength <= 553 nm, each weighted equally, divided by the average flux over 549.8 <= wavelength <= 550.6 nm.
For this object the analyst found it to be 1.008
